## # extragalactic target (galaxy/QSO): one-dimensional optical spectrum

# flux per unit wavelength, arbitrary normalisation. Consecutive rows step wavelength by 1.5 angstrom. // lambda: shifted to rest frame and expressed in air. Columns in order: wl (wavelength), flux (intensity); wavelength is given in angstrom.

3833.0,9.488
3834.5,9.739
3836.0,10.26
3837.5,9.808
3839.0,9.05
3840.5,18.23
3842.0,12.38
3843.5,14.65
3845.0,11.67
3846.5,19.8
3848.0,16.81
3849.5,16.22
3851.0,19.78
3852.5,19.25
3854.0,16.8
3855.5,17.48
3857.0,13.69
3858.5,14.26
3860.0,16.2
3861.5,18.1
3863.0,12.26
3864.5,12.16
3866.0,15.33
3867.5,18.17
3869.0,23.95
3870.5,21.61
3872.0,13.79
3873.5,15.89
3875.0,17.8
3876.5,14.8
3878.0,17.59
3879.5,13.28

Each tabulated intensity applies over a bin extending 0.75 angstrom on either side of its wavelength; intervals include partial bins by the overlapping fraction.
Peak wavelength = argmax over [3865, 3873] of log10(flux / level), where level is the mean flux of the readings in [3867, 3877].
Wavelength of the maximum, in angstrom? 3869.0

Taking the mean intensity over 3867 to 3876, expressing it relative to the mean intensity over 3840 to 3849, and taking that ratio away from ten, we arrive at 8.81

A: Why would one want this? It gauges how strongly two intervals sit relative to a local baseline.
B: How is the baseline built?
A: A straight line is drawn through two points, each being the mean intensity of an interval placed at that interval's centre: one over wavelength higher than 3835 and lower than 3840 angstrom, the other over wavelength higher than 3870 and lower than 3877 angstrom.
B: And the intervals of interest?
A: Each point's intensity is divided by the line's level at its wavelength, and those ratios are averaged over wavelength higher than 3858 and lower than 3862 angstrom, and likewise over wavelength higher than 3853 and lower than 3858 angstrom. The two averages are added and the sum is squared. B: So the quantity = 5.5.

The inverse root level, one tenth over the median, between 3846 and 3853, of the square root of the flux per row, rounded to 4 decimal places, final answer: 0.0228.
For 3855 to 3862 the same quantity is 0.0248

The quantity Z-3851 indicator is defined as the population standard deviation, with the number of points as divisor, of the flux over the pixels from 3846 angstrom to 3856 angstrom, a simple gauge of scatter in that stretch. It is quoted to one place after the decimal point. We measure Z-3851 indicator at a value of 1.4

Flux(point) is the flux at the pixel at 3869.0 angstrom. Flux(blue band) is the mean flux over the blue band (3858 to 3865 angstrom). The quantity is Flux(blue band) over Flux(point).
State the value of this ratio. 0.61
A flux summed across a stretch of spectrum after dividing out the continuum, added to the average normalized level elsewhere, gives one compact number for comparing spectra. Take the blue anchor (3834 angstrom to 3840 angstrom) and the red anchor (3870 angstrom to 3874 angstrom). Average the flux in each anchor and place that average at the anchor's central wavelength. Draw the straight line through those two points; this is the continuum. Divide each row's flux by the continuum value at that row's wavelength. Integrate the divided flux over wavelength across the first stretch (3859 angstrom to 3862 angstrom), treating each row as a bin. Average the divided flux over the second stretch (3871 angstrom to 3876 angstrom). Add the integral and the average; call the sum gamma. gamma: 4.4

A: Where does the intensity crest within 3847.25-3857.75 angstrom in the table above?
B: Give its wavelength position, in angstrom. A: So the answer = 3851.0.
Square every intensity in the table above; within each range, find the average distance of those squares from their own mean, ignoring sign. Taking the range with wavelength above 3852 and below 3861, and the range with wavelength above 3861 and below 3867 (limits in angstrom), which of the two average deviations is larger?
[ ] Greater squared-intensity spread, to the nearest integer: 66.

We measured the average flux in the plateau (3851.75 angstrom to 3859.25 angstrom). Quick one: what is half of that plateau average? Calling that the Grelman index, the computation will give 8.1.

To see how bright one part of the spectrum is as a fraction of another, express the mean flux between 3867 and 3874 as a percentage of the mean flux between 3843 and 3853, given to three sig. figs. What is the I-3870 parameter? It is 111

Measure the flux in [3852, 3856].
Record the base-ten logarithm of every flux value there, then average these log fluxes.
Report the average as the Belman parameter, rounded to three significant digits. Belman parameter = 1.25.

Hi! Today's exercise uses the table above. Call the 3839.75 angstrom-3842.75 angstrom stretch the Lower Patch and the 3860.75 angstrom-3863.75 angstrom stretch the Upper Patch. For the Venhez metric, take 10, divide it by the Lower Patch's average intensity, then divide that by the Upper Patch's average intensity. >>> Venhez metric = 0.0430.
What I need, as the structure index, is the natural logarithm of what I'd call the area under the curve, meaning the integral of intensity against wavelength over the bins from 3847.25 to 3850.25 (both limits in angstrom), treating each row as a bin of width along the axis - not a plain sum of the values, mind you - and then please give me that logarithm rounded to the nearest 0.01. 3.90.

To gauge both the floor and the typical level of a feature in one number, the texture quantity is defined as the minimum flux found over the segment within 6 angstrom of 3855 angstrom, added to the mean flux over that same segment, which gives 30.4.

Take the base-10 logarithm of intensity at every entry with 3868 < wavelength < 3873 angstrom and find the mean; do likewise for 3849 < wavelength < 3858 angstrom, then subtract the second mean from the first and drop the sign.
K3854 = 0.05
